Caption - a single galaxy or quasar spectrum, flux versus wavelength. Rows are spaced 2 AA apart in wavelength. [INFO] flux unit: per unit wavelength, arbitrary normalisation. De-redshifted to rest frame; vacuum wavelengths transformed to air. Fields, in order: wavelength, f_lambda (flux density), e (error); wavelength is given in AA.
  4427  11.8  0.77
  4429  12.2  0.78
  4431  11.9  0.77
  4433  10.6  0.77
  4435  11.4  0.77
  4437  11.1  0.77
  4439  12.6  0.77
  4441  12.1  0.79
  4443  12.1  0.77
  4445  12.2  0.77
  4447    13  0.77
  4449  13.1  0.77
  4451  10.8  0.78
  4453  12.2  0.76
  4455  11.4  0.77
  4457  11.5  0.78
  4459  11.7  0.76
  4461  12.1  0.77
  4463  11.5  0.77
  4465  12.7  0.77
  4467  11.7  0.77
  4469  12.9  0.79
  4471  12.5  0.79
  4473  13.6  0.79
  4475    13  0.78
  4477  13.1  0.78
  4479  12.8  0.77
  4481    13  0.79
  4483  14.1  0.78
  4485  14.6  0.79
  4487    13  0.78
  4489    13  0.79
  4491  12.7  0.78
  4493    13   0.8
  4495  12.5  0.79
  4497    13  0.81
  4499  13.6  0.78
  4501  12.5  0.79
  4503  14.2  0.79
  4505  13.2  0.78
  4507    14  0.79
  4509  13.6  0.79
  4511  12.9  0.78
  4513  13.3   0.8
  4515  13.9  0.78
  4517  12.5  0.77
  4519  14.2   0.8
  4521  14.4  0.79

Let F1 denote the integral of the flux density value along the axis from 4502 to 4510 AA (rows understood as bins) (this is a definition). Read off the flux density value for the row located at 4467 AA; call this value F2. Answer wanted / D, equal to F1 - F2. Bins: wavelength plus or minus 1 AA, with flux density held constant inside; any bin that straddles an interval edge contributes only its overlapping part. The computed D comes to 98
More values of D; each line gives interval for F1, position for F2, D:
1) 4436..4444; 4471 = 83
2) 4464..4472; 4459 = 88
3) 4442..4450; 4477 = 88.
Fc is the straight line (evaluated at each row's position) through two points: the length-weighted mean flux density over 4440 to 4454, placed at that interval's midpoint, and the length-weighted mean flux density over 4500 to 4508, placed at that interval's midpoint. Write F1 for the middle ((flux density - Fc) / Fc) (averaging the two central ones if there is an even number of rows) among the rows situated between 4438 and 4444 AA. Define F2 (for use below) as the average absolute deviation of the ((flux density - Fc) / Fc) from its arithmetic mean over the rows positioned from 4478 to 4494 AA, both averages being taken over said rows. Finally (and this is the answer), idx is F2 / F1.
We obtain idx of 28.1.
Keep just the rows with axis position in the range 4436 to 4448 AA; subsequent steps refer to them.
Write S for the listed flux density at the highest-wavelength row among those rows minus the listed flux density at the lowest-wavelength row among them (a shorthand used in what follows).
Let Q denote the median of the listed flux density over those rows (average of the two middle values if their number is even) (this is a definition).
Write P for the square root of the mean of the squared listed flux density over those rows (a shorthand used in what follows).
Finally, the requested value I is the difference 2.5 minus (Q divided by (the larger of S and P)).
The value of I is 1.50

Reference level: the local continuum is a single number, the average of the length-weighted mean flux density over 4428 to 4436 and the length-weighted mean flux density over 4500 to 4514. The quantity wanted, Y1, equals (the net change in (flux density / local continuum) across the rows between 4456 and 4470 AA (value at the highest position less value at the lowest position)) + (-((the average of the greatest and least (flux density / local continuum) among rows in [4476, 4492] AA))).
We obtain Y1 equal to -0.98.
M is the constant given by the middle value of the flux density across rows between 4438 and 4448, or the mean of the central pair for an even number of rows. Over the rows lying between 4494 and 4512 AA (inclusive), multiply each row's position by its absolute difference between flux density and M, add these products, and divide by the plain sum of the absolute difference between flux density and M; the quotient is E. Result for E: 4504.0 AA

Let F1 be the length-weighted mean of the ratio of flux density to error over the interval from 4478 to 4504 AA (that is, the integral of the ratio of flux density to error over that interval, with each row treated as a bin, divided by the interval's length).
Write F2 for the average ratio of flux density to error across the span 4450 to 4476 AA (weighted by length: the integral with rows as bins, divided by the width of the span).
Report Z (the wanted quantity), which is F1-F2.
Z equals 1.2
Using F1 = 16.8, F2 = 15.6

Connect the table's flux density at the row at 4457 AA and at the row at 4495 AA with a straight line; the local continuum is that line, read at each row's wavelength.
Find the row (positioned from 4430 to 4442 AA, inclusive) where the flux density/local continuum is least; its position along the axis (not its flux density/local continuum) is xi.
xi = 4433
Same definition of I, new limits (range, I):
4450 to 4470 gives 1.51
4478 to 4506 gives 1.52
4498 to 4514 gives 1.50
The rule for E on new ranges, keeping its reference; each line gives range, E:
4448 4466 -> 4455.6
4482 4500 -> 4489.4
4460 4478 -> 4470.7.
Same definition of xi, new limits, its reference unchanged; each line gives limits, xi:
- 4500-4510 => 4501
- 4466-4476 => 4467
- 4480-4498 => 4495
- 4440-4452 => 4451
